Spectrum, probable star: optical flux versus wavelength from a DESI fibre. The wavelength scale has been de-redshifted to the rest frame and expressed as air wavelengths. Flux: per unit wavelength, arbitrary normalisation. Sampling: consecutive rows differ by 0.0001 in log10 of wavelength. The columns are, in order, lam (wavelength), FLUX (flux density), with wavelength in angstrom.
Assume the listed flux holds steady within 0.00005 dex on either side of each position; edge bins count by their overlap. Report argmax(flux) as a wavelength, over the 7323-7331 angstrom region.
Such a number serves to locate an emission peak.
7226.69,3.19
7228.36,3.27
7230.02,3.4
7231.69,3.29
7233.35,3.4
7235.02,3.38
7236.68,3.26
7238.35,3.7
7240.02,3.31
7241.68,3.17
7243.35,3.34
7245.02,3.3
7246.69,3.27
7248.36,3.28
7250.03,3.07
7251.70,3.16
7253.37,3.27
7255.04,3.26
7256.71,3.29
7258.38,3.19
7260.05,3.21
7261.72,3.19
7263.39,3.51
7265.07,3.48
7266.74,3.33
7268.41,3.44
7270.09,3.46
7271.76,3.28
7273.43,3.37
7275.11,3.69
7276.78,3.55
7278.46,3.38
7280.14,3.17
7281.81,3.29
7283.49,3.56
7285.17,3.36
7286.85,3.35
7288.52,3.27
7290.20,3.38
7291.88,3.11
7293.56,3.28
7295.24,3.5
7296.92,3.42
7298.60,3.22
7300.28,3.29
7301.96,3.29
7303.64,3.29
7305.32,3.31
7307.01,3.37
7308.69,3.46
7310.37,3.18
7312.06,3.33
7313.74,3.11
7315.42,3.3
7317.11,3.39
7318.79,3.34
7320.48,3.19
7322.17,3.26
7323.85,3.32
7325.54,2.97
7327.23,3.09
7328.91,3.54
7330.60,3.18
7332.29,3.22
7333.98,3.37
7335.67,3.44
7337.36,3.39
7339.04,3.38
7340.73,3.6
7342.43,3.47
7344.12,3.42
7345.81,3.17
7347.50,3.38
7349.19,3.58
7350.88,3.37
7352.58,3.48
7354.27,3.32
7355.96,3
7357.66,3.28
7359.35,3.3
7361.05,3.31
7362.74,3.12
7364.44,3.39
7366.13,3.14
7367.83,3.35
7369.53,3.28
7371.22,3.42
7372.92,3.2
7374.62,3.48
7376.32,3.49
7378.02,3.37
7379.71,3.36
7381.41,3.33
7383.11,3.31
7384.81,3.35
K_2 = 7328.91 angstrom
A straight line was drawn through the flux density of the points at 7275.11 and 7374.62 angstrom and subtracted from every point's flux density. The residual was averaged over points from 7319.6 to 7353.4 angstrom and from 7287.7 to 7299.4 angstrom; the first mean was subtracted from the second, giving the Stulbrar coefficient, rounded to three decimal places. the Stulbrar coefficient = -0.120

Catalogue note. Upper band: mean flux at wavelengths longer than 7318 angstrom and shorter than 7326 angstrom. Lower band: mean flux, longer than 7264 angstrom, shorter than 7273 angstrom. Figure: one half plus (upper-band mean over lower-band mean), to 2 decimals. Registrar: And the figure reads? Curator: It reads 1.45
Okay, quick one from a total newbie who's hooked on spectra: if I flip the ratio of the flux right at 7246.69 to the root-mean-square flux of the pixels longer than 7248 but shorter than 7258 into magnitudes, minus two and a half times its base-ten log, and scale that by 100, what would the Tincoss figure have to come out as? -2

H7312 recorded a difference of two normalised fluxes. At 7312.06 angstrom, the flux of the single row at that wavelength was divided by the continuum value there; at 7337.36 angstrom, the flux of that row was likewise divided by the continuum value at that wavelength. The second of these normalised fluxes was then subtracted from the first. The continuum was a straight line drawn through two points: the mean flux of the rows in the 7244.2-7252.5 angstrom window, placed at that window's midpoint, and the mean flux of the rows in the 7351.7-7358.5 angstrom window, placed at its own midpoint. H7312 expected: -0.014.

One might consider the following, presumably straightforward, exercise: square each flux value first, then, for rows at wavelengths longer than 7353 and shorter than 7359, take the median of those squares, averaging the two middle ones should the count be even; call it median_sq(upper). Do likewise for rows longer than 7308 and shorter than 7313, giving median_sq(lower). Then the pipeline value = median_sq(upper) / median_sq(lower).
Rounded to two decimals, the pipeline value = 0.97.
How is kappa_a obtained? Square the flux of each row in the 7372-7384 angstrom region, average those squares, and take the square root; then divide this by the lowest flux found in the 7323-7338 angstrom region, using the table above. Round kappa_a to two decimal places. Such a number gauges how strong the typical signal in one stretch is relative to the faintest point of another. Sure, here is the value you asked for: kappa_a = 1.13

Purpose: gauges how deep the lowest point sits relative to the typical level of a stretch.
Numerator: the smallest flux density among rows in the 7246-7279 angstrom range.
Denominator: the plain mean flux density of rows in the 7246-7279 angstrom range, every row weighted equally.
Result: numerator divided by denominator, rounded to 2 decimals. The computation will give 0.92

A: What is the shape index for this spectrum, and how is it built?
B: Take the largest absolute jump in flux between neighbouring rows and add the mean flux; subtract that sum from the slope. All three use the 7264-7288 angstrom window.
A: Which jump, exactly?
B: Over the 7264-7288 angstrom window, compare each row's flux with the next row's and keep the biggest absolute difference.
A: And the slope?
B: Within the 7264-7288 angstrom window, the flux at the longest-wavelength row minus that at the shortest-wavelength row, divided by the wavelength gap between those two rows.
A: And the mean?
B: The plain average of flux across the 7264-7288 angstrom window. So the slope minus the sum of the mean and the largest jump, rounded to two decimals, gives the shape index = -3.73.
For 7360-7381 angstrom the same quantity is -3.60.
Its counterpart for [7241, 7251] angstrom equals -3.46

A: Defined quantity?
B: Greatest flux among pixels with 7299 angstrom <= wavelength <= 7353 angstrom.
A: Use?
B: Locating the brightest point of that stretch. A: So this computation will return 3.6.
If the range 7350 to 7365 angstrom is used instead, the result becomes 3.48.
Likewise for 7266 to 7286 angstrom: 3.69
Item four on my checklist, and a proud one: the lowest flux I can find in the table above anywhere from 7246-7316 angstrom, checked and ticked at 3.07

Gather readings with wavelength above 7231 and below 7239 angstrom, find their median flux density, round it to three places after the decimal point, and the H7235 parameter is 3.380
